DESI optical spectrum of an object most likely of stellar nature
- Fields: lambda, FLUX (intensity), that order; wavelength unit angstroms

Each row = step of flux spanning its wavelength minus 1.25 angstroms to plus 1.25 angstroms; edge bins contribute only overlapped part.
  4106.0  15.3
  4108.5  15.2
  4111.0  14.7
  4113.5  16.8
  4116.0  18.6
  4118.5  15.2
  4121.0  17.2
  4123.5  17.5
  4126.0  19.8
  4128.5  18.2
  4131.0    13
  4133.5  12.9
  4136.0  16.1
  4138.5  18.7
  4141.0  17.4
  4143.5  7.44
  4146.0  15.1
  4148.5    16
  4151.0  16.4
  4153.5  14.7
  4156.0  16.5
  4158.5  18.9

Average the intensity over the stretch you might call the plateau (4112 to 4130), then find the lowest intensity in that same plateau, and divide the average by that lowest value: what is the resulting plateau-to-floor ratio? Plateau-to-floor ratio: 1.2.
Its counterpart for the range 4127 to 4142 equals 1.2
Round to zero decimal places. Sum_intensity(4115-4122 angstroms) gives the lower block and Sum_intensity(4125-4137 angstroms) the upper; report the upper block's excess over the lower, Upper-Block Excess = 29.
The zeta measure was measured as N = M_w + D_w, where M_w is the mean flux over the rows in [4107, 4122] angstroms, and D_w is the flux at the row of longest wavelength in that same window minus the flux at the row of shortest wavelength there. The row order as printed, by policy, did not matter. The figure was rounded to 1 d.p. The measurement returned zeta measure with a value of 18.3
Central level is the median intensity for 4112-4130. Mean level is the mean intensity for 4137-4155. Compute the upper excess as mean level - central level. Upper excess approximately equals -2.4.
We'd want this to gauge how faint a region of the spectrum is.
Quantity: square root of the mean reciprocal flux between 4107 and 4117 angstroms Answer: 0.249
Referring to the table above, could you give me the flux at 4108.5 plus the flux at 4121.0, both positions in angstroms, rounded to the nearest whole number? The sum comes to 32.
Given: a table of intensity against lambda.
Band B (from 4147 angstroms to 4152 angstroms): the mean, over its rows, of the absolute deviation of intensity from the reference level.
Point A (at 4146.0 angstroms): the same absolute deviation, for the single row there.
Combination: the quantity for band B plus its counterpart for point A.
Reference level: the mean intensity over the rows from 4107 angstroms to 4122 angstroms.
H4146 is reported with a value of 1.4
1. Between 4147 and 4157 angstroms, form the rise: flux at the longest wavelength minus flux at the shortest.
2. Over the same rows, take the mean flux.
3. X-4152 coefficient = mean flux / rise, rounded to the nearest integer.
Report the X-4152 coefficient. 32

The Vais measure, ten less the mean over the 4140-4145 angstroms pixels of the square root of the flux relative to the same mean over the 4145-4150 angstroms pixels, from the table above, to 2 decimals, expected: 9.13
